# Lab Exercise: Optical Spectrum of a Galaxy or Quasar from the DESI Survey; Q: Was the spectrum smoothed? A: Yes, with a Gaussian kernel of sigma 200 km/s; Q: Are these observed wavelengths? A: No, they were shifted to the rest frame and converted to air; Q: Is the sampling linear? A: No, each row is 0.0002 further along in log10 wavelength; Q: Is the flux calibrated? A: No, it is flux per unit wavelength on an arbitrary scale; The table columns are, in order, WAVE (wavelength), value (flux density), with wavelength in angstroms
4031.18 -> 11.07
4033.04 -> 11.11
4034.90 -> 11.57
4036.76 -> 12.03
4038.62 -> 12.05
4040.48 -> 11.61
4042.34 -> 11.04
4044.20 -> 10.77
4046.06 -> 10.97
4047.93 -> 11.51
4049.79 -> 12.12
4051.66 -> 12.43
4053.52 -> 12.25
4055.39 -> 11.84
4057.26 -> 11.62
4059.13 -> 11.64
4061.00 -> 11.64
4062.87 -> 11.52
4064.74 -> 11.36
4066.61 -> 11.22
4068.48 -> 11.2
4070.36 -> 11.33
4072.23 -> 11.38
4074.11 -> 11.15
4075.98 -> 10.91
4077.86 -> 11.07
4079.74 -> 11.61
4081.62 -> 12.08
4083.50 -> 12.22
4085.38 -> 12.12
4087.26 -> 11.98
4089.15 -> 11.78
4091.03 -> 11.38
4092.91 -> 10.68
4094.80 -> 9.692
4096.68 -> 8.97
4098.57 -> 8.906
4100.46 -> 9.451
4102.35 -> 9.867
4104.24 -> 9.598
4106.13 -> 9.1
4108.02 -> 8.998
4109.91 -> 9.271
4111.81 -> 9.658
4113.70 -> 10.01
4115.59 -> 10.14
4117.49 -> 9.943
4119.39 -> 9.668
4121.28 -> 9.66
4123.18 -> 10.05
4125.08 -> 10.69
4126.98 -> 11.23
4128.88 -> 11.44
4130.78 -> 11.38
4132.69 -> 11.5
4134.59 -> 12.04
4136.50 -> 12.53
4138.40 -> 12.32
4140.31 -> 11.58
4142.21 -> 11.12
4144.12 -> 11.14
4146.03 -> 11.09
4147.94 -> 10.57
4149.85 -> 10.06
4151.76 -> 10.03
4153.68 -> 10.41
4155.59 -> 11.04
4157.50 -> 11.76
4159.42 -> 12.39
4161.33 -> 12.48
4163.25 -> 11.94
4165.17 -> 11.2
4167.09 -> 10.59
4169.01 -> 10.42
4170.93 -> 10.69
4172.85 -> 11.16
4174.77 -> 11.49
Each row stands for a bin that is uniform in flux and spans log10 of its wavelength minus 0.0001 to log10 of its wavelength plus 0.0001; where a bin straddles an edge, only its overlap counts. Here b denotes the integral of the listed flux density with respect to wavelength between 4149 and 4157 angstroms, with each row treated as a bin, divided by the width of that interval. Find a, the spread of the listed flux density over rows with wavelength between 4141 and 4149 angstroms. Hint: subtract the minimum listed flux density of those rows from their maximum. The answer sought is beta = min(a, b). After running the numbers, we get 0.6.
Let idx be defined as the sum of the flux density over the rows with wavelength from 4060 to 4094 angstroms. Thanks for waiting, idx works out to 207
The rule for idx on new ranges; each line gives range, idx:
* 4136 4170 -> 203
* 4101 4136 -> 184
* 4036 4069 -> 209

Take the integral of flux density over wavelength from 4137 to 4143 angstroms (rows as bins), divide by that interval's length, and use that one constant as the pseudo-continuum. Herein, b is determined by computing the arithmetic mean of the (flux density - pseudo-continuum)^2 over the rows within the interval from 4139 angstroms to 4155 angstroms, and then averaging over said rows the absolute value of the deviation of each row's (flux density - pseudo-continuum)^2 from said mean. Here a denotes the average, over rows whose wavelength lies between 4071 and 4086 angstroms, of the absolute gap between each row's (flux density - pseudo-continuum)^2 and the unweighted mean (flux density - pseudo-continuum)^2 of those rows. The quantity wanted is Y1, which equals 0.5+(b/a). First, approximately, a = 0.2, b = 0.990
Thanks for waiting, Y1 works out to 6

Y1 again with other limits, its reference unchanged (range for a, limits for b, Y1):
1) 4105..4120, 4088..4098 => 2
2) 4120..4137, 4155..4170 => 1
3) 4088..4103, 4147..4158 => 1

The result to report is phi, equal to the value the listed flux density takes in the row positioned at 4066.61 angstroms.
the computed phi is 11.22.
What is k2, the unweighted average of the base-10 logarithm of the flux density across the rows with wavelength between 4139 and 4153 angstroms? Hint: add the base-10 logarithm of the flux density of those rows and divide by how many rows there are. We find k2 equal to 1.03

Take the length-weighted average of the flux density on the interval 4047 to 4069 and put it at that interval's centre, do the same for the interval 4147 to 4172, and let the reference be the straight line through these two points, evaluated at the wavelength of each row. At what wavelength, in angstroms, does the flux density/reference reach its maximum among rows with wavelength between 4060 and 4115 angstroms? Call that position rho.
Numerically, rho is 4083.50 angstroms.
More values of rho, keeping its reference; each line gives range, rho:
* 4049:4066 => 4051.66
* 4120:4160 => 4159.42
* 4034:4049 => 4038.62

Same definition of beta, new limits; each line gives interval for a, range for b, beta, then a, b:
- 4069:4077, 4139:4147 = 0.5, 0.47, 11.3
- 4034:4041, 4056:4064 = 0.5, 0.48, 11.6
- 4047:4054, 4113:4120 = 0.9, 0.92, 9.9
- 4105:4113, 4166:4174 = 0.7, 0.66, 10.7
